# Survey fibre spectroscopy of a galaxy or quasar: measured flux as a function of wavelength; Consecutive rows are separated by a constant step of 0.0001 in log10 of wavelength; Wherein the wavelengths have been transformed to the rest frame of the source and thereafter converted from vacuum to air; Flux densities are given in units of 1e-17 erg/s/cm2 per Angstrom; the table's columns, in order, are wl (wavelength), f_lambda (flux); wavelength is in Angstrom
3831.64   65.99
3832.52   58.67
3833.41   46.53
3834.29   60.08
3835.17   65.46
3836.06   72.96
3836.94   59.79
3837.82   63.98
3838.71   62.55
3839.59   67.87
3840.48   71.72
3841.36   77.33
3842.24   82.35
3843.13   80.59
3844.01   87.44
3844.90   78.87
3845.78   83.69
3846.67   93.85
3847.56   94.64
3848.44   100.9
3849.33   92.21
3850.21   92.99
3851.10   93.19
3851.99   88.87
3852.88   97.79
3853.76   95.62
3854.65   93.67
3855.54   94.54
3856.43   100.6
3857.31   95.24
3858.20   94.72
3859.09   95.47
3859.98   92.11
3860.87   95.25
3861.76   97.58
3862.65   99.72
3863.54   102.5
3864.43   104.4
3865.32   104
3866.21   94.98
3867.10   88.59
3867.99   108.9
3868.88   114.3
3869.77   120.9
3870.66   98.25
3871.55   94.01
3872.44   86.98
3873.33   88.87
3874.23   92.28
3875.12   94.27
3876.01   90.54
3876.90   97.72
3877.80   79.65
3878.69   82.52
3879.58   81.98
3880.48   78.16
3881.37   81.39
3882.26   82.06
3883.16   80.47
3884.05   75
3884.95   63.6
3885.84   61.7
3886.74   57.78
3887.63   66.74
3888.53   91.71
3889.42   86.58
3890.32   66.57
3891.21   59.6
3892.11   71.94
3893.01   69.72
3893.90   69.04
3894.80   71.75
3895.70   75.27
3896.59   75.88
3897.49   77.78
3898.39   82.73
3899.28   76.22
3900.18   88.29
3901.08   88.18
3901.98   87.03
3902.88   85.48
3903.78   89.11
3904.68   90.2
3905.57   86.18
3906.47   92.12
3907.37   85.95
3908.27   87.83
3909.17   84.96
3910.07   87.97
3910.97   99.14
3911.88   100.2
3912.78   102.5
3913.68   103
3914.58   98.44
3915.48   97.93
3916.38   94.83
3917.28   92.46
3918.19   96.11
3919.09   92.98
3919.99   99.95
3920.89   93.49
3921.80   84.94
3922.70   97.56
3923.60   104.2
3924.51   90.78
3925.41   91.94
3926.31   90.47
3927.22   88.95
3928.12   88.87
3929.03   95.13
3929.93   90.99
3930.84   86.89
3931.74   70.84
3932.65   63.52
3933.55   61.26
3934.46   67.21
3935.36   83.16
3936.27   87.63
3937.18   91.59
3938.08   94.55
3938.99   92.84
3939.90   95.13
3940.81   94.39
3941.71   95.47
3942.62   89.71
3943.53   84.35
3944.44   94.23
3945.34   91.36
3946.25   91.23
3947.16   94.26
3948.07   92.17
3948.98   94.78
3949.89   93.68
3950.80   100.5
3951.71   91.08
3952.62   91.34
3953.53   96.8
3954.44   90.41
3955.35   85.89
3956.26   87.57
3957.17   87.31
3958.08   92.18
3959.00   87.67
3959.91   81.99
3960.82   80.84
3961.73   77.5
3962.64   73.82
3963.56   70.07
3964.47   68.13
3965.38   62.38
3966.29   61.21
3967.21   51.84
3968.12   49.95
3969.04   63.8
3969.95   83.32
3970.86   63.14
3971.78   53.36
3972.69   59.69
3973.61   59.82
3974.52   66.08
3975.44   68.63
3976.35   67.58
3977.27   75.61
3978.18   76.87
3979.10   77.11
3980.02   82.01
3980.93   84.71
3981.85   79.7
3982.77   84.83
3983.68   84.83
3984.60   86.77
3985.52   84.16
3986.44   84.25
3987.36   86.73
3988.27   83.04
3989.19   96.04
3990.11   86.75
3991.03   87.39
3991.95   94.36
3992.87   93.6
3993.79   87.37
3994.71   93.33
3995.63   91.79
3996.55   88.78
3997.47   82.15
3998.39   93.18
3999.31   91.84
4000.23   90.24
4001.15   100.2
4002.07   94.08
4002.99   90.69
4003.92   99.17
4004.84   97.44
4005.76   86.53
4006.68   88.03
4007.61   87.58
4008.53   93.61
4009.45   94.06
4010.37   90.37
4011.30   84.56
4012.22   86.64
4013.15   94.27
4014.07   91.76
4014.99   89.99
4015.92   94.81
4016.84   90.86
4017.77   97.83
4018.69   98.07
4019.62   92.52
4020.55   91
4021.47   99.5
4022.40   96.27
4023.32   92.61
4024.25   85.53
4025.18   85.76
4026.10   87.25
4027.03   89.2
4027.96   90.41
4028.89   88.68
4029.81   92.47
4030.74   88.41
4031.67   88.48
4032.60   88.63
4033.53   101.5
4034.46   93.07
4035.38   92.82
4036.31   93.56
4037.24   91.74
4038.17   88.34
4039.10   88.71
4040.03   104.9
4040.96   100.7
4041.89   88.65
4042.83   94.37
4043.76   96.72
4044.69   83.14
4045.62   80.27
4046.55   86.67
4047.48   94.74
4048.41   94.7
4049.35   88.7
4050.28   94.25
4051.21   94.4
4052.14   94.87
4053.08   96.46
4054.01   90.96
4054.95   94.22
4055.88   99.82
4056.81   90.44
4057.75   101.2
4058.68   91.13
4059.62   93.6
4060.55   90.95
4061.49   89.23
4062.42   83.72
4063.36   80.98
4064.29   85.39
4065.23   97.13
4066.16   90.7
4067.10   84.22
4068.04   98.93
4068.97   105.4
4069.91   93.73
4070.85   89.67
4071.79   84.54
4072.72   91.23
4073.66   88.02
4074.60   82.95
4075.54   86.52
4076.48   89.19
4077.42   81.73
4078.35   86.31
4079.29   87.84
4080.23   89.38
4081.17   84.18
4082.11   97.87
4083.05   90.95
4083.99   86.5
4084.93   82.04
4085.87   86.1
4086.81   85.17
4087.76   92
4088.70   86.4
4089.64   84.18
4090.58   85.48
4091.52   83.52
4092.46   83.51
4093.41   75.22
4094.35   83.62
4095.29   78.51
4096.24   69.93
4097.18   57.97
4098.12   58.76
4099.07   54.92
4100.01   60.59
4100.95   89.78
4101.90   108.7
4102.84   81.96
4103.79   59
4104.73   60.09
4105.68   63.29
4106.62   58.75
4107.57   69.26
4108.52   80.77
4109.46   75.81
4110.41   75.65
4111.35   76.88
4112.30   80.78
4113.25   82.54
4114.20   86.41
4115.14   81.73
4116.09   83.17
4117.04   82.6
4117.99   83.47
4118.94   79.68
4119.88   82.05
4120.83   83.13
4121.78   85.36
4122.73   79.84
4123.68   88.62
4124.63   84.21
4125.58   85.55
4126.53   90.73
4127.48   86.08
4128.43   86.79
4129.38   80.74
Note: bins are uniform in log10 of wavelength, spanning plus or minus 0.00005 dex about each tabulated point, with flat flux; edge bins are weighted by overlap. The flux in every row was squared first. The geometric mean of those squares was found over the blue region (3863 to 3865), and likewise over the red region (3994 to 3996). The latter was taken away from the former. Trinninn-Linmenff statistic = 2134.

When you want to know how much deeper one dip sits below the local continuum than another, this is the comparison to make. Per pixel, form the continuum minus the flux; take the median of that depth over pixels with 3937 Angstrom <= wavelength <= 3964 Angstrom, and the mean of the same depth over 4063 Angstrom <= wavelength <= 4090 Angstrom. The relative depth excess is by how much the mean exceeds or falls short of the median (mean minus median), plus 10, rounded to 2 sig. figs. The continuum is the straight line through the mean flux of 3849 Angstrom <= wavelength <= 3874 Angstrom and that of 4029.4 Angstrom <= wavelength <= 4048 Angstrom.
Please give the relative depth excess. 8.7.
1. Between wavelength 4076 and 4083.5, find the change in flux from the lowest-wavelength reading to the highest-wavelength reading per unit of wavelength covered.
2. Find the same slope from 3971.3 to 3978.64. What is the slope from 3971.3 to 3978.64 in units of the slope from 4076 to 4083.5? 13.7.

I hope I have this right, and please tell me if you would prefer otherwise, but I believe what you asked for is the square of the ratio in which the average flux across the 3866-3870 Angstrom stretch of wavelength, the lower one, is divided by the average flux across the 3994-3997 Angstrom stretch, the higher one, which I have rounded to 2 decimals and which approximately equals 1.34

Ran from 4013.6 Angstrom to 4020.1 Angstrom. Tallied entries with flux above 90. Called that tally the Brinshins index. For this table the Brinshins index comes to 6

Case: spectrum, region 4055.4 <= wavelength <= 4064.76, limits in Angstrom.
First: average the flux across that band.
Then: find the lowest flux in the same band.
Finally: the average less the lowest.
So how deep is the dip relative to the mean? 9.7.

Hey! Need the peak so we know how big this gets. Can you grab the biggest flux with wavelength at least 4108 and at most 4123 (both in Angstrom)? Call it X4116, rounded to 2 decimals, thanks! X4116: 86.41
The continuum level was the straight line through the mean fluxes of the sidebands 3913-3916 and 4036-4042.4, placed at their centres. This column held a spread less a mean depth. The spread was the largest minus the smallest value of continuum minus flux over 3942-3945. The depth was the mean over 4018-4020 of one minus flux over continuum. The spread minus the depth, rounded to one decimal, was 9.9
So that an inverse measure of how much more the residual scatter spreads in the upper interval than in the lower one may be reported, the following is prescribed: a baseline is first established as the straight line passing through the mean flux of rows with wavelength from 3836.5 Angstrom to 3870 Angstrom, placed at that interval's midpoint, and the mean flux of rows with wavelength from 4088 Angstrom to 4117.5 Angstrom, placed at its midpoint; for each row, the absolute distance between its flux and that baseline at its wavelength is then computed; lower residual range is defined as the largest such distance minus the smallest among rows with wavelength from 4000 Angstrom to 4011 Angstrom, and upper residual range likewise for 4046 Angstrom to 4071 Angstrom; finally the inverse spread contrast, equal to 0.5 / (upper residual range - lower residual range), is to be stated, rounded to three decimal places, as 0.044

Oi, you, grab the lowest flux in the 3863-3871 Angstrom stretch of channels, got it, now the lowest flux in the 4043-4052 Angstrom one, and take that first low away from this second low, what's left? -8.3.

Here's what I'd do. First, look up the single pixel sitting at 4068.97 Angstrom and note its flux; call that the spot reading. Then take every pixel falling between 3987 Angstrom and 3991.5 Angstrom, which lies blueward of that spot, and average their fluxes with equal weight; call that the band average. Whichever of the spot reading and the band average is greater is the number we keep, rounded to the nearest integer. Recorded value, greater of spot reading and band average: 105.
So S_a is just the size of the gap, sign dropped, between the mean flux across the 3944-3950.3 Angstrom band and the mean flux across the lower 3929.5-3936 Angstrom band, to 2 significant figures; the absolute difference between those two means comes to 18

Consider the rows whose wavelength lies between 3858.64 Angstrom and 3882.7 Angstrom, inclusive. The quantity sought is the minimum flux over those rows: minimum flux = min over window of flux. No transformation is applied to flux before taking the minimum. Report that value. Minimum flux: 78.16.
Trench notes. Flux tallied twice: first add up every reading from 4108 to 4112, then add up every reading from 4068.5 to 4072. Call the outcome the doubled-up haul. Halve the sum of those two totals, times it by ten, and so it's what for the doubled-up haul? 3412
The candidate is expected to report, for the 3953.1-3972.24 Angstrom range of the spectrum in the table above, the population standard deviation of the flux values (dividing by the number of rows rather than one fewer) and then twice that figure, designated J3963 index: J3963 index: 28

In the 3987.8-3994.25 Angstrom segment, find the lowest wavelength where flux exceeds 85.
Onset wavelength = 3989.19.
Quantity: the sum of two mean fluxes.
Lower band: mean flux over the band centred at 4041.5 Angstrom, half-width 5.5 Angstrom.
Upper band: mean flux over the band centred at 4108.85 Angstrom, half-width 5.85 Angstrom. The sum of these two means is 164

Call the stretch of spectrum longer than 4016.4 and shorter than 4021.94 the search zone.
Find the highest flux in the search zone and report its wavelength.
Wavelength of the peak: 4021.47 Angstrom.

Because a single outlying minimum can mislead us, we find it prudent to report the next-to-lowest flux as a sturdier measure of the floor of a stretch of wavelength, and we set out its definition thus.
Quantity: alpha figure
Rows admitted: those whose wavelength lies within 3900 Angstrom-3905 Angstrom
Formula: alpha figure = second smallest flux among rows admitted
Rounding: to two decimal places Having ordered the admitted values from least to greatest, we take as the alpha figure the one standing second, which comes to 87.03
